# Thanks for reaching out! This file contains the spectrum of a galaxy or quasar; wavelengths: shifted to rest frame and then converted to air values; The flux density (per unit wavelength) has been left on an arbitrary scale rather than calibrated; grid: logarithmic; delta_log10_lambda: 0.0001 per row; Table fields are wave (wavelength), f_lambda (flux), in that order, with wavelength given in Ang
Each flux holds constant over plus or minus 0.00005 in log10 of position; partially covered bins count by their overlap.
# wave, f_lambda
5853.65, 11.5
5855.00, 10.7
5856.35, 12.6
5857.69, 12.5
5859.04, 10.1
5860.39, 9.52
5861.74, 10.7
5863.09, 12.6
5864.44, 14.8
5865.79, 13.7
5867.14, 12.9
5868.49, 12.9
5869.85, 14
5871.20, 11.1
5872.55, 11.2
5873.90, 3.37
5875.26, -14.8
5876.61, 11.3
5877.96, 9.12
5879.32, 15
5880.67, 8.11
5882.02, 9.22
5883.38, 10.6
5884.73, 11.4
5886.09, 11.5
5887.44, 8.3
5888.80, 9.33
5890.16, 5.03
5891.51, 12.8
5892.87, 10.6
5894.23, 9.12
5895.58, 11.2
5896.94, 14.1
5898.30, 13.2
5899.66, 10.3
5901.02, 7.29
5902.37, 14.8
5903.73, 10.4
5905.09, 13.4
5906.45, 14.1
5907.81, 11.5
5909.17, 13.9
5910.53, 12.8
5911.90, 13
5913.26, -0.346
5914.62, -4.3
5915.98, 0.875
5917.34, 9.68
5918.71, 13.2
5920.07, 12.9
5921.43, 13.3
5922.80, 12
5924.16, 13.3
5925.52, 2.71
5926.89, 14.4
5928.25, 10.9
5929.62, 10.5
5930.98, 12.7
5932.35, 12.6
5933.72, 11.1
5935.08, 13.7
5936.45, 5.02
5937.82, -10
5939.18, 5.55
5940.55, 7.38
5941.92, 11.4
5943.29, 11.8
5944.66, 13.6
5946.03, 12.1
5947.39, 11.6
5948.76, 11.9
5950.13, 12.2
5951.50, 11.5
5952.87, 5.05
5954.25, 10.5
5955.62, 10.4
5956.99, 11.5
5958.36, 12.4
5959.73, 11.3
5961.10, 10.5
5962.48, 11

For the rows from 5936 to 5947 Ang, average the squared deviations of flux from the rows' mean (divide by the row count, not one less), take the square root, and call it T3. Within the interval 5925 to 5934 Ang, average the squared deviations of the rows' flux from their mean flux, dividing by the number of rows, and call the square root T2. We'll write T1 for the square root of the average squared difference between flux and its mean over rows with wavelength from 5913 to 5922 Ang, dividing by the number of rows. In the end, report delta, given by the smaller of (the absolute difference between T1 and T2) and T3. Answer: 3.4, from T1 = 6.94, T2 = 3.5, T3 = 7.1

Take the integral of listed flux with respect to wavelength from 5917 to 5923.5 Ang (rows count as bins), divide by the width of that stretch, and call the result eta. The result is 12.3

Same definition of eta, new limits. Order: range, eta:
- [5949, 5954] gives 9.9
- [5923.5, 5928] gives 10.2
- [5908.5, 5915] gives 7.5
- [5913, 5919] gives 3.5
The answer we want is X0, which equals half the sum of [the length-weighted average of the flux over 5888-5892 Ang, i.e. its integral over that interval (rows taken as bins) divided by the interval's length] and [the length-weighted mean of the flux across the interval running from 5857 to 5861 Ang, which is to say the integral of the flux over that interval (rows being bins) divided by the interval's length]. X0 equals 9.8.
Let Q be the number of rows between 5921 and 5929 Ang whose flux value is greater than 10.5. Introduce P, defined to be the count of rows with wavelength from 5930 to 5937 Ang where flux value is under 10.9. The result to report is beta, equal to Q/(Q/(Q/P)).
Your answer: 5.0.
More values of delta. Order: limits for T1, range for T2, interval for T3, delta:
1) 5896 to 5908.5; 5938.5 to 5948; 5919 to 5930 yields 0.4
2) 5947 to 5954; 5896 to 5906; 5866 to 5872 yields 0.2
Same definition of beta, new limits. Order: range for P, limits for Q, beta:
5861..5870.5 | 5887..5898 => 4.0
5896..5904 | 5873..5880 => 0.7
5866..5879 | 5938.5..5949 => 2.0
